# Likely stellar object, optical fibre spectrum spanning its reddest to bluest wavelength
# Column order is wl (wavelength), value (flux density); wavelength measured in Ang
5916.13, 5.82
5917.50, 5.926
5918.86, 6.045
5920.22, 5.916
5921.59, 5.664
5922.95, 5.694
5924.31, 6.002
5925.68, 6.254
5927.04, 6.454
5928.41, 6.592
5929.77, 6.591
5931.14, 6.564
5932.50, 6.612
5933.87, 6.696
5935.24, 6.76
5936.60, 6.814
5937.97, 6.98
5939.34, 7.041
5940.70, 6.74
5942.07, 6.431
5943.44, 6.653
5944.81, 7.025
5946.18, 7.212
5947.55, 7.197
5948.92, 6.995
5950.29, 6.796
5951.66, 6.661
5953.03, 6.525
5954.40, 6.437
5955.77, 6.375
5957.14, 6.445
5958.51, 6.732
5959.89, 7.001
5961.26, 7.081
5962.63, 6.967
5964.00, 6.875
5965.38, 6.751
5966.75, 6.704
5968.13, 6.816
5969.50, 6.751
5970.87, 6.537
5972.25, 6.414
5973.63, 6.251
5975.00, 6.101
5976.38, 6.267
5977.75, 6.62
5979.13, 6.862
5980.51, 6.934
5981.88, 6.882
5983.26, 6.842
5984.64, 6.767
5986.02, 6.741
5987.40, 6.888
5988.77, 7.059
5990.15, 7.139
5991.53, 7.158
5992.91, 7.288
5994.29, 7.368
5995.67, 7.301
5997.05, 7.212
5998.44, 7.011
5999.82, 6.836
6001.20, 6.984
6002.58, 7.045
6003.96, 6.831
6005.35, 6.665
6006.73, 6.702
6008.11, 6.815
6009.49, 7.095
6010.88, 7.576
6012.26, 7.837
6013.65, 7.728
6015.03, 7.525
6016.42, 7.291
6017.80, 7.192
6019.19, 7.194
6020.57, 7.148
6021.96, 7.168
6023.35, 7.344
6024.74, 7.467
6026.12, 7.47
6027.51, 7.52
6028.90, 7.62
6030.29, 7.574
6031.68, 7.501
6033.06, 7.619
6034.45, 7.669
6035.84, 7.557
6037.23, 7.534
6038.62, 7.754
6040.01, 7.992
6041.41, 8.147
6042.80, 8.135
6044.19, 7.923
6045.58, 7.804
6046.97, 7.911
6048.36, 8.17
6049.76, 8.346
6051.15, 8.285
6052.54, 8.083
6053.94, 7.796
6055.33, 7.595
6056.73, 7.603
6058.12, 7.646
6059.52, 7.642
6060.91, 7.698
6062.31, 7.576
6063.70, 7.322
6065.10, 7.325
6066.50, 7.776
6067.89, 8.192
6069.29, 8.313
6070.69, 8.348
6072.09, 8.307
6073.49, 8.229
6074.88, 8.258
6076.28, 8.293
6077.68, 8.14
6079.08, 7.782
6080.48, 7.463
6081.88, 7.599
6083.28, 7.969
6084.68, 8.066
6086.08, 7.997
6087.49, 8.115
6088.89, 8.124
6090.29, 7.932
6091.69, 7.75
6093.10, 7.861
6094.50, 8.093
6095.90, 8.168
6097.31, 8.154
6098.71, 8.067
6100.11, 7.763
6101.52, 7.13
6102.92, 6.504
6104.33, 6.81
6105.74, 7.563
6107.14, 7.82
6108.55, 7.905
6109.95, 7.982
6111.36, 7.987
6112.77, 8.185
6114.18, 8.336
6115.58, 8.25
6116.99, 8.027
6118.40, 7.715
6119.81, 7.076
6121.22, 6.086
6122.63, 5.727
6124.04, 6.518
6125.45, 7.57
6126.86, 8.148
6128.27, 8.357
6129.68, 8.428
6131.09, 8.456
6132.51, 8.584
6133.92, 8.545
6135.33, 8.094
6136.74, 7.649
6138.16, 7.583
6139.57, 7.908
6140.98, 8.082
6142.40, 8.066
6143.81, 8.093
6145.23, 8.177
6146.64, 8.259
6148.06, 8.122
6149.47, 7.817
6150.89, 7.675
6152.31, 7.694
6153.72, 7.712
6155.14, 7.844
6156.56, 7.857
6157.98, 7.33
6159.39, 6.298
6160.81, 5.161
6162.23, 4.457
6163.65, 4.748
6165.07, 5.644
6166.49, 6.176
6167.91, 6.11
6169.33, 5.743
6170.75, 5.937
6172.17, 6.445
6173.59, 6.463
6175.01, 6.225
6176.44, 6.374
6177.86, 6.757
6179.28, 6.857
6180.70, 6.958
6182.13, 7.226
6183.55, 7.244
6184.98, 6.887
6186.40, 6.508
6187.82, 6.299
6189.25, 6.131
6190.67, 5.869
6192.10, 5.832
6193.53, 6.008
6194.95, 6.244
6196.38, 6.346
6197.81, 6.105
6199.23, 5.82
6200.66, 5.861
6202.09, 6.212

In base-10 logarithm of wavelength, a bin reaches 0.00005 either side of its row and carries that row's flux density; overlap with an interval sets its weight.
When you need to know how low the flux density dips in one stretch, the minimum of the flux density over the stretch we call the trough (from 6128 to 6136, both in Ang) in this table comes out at 8.094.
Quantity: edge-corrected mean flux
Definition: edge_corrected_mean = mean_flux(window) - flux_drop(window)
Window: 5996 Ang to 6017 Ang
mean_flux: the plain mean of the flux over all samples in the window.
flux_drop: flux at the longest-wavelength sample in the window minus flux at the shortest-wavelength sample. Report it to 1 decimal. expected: 7.1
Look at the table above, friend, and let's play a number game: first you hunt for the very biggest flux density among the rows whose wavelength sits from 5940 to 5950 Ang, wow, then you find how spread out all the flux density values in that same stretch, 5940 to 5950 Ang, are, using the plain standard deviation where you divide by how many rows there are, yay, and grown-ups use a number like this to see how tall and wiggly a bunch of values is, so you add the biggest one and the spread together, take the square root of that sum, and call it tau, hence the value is 2.74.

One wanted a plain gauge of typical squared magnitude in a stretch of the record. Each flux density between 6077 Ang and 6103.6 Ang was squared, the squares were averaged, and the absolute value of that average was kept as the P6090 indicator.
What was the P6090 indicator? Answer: 61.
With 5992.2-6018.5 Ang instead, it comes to 52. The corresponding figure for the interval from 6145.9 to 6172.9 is 46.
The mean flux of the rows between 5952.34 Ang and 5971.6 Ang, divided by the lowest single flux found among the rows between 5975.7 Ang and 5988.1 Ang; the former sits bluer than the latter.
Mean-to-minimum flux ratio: 1.07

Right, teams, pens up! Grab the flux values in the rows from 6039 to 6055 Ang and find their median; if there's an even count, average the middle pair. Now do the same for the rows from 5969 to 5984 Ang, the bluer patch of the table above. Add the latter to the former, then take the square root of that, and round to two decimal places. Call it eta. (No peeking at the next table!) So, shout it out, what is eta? 3.83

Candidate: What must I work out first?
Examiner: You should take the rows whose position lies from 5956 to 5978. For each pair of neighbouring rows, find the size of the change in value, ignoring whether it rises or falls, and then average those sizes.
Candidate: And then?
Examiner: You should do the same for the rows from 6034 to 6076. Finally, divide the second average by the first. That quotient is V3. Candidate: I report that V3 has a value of 0.9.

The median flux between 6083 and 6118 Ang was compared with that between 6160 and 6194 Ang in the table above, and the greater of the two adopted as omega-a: 7.99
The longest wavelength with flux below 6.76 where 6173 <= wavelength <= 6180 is 6177.86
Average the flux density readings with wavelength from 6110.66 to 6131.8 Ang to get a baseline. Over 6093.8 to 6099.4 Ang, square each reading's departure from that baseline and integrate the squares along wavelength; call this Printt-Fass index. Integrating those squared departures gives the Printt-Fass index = 1.2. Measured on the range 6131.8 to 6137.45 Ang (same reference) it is 2.6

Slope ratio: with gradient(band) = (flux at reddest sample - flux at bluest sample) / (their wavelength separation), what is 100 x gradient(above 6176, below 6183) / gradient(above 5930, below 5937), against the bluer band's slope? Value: 327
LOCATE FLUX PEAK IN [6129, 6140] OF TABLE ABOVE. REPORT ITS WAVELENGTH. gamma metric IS 6132.51 Ang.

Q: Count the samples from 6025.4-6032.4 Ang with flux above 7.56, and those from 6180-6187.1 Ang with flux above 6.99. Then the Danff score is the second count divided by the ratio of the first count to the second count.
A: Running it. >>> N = 2.0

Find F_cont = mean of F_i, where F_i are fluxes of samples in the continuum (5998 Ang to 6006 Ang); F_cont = 6.9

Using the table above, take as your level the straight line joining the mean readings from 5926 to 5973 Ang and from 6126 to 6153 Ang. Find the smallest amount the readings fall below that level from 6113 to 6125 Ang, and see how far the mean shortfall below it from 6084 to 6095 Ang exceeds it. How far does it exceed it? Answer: 0.17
